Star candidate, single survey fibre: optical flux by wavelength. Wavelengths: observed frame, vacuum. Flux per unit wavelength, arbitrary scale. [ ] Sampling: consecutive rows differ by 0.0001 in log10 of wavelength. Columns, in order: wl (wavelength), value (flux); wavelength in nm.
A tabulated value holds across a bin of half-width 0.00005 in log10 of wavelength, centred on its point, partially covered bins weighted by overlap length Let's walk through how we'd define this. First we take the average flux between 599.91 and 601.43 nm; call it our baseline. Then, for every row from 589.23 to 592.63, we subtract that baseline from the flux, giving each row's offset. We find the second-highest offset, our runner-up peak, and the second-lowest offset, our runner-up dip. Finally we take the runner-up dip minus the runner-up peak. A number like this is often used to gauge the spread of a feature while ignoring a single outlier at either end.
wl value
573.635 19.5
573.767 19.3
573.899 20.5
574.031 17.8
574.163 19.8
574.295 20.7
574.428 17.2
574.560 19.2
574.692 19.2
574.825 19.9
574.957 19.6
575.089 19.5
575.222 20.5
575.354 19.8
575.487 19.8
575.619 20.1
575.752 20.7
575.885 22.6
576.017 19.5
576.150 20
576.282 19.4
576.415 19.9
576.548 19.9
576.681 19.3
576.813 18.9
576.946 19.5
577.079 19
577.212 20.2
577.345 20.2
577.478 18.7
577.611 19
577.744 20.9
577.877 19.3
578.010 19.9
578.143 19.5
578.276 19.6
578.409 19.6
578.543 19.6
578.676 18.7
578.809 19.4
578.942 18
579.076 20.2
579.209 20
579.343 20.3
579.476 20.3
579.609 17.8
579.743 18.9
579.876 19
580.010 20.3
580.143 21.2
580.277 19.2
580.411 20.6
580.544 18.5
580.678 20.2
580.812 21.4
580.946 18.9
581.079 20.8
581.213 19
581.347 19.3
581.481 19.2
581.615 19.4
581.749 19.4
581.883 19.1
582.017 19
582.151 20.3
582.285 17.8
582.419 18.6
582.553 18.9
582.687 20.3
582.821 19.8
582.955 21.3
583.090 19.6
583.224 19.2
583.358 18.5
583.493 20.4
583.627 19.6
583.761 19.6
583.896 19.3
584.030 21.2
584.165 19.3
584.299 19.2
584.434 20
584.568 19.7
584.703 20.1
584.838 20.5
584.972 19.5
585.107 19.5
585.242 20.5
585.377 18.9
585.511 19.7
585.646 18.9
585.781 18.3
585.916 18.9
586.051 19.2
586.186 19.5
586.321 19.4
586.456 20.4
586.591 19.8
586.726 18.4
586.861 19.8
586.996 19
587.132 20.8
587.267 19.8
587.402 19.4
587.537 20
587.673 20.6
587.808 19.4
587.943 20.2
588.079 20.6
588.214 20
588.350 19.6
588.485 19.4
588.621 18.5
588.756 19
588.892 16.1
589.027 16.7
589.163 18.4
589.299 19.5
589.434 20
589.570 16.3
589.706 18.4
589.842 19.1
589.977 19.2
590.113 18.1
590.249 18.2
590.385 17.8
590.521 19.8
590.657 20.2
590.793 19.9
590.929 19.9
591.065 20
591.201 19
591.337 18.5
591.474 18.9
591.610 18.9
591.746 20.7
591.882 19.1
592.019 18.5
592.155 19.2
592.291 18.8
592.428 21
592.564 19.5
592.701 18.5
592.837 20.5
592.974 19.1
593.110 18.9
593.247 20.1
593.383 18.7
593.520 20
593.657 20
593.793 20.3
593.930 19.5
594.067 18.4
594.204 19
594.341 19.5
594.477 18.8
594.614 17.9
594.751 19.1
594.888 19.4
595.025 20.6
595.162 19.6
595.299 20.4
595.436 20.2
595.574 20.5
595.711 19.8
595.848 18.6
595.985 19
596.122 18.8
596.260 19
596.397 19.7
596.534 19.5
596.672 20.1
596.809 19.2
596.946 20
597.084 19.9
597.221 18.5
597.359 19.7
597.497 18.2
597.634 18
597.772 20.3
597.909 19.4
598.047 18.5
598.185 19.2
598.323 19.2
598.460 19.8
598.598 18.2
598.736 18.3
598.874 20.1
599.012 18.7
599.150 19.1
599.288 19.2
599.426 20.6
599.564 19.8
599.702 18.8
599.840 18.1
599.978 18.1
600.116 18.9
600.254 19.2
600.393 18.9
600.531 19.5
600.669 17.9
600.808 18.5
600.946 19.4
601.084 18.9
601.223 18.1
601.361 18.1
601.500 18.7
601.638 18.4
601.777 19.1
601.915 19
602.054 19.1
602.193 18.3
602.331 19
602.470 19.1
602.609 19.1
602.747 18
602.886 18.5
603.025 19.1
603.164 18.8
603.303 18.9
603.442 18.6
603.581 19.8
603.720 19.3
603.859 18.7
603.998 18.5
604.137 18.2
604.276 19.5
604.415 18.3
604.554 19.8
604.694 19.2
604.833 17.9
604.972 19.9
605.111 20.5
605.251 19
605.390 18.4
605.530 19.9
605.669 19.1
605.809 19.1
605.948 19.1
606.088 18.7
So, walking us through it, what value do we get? -2.9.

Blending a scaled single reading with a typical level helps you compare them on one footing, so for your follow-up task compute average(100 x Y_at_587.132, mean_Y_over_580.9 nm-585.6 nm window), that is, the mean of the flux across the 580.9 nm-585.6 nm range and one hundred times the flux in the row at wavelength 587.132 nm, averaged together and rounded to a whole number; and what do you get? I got 1050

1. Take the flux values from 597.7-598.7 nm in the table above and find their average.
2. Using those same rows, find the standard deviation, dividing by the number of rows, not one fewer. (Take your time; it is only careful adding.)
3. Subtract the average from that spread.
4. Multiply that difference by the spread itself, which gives -12.3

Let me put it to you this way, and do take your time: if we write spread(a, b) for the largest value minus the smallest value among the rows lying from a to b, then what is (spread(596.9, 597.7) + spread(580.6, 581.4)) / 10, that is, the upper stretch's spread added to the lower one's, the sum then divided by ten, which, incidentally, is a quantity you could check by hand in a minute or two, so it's 0.450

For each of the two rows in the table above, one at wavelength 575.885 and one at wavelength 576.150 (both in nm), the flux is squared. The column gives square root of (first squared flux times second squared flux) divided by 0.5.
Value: 904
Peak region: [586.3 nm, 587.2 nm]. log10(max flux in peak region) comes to 1.32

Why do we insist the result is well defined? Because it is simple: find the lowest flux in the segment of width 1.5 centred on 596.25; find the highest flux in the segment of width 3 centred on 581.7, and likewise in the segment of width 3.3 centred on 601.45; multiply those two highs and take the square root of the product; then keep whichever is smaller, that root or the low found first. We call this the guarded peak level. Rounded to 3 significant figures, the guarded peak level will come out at 18.6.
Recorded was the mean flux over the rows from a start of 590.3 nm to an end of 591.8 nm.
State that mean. 19.4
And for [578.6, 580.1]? 19.4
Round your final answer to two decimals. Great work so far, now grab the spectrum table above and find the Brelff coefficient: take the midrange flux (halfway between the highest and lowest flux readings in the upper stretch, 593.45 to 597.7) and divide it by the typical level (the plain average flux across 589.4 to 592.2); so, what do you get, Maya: 1.01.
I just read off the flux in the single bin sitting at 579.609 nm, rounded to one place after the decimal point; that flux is 17.8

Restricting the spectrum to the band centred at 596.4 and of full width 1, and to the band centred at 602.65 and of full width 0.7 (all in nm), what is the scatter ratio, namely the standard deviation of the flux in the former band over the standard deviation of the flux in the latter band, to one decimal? 1.0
